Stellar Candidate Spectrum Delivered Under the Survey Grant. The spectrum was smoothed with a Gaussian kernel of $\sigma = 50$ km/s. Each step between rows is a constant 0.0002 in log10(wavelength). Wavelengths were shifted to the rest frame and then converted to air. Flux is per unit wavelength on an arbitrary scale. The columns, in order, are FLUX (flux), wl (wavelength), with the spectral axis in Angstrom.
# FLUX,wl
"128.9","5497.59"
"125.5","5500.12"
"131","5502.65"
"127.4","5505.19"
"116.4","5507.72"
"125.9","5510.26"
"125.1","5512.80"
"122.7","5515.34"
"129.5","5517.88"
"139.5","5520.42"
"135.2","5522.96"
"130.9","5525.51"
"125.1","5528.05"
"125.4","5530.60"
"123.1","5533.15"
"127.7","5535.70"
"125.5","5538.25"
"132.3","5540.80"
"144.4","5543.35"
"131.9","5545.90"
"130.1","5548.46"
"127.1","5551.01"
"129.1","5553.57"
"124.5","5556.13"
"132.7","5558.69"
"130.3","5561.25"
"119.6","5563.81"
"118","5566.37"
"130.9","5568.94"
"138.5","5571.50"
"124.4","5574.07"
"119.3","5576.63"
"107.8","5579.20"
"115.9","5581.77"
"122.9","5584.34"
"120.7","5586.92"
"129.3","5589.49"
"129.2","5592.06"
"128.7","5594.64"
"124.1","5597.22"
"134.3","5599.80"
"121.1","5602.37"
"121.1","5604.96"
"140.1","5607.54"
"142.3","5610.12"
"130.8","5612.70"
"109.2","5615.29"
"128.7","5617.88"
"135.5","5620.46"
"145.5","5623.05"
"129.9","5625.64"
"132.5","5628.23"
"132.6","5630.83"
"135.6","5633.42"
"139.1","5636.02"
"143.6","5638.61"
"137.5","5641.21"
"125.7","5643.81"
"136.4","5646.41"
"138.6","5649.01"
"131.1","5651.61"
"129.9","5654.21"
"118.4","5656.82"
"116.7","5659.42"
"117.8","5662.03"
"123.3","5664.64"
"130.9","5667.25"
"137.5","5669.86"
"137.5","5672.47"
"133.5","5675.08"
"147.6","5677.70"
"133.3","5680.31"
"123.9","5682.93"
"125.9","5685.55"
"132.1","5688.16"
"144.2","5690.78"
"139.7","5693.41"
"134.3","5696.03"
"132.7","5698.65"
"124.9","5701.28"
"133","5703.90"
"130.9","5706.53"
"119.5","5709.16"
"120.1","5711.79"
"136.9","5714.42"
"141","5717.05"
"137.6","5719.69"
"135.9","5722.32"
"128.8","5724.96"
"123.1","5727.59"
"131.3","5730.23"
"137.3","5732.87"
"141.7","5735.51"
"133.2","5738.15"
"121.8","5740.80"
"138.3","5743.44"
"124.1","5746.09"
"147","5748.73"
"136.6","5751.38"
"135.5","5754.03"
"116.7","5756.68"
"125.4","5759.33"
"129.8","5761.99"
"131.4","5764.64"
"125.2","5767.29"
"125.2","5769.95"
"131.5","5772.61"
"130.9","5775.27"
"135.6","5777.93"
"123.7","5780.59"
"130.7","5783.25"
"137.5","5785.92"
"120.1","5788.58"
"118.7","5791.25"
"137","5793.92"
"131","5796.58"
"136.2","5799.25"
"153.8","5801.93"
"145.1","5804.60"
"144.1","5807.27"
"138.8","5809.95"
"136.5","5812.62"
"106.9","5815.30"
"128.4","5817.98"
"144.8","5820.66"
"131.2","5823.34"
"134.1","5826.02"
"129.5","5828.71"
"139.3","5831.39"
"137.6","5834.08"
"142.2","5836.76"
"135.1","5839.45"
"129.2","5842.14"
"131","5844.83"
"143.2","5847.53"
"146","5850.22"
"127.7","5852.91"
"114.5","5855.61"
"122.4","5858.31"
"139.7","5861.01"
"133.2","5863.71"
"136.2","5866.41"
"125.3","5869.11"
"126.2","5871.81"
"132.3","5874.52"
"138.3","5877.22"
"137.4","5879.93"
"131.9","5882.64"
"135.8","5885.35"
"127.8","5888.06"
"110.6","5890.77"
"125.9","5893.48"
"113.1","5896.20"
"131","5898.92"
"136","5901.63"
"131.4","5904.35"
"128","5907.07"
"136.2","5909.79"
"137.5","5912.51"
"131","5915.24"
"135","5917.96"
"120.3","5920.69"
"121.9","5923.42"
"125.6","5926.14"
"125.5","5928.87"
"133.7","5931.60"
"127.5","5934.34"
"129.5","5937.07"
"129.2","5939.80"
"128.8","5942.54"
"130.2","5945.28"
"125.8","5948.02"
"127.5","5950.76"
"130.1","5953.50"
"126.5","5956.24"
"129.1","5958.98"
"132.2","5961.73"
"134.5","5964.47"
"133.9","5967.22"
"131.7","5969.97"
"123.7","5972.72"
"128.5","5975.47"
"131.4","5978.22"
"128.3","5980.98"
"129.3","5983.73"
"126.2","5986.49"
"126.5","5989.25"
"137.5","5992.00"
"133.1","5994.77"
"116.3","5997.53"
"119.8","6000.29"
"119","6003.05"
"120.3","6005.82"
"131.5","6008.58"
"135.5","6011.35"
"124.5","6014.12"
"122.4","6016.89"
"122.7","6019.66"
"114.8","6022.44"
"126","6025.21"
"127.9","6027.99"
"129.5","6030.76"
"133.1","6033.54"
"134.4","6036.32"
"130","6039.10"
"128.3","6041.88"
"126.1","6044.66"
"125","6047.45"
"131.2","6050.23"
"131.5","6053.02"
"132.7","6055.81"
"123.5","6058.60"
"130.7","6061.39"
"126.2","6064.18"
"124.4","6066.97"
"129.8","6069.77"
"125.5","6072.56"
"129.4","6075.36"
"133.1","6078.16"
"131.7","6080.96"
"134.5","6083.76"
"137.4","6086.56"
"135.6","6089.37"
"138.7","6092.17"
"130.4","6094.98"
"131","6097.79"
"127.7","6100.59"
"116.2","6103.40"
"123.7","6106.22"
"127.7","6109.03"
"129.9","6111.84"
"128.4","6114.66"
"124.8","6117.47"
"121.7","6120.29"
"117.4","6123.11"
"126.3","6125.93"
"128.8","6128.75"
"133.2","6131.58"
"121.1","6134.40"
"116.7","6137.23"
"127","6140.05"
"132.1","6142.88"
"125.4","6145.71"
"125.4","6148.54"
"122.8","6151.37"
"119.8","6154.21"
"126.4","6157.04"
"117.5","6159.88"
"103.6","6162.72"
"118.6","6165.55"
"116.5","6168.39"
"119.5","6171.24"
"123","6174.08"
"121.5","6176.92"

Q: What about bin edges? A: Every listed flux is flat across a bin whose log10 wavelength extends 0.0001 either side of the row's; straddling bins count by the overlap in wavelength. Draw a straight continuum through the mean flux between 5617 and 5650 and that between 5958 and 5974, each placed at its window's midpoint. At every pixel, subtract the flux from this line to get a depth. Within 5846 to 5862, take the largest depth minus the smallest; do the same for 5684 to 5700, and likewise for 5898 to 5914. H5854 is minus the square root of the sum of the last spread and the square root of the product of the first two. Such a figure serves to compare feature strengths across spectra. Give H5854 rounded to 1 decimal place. -5.8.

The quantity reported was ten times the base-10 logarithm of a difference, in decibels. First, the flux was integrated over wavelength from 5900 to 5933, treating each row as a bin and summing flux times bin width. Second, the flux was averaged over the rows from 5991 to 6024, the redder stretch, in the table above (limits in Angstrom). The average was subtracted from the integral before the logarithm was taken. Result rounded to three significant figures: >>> 36.2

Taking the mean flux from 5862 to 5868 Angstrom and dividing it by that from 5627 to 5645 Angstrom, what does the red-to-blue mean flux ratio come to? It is 1.00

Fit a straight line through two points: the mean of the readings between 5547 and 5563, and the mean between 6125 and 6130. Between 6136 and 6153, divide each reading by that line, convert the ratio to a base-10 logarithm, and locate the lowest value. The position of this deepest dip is 6137.23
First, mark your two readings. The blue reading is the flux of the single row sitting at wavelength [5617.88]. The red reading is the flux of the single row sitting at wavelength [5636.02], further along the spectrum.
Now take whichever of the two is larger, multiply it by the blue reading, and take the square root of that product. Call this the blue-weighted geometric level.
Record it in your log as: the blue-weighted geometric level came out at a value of 134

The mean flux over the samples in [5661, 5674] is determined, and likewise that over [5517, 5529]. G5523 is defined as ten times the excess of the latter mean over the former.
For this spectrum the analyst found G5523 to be 26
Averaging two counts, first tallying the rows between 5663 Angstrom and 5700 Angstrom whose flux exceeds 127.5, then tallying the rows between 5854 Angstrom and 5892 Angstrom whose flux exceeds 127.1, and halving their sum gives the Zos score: 10.00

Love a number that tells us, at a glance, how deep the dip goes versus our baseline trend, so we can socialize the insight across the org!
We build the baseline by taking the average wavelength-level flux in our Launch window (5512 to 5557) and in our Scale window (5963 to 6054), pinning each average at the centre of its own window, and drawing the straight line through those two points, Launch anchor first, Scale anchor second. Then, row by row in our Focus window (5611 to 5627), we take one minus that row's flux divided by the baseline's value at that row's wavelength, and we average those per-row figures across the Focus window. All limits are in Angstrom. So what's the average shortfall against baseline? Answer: -0.01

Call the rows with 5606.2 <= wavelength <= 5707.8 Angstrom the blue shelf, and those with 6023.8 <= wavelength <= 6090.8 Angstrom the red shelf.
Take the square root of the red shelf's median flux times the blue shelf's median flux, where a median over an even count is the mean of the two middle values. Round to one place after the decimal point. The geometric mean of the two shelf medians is 131.3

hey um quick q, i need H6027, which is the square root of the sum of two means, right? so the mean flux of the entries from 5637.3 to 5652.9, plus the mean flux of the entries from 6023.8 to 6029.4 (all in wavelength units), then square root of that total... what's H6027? 16.2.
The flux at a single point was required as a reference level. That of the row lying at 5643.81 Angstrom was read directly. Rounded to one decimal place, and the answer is 125.7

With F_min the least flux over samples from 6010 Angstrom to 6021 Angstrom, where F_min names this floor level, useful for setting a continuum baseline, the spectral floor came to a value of 122.4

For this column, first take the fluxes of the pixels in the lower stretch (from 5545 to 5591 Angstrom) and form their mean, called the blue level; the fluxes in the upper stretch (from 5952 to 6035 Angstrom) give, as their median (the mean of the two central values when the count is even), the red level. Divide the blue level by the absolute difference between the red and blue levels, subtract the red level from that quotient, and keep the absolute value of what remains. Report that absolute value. 90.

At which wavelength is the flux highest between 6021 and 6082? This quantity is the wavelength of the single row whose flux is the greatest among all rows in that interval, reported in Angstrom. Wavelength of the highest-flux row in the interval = 6036.32 Angstrom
